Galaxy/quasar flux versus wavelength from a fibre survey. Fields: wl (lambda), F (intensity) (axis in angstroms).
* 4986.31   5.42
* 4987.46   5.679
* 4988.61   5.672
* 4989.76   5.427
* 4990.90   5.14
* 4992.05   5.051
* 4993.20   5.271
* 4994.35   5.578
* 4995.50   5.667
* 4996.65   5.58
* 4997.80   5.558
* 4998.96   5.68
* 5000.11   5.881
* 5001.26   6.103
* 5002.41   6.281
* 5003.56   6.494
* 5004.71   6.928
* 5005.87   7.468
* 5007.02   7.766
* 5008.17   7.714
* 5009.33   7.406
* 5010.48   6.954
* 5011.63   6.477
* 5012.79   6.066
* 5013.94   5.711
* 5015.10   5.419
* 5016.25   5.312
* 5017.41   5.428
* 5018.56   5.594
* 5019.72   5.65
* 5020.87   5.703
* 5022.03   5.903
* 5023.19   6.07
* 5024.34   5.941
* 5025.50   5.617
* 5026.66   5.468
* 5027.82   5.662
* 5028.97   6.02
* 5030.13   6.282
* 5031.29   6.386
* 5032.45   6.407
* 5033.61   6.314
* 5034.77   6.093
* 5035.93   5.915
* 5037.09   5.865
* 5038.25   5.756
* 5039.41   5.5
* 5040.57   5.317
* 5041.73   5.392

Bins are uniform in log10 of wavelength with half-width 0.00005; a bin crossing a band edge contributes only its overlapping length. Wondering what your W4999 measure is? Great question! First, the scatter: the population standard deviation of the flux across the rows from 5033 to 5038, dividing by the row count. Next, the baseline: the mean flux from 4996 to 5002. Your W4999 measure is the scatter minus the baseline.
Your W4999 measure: -5.6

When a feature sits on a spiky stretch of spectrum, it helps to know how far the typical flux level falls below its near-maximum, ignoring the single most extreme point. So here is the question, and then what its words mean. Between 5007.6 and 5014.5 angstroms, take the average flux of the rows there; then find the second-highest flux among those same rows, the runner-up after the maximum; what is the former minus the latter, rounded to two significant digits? -0.68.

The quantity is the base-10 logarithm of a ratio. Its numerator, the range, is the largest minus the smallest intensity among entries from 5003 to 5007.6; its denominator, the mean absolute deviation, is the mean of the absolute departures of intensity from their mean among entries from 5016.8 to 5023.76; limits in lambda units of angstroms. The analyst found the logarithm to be 0.9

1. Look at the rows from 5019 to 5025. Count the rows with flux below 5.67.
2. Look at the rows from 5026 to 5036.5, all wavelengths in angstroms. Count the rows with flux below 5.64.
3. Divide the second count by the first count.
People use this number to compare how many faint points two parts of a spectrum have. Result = 1.0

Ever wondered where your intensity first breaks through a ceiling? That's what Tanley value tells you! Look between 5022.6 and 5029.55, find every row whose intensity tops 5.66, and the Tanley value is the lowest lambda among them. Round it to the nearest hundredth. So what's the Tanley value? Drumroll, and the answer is 5023.19 angstroms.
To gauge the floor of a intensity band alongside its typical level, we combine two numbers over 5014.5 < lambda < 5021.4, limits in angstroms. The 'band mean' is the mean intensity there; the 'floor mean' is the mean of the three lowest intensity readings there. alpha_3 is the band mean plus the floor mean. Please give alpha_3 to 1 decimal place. 10.9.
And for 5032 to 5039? 11.9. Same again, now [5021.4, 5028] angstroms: 11.4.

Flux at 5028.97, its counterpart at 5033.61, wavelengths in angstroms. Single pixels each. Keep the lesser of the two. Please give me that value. 6.02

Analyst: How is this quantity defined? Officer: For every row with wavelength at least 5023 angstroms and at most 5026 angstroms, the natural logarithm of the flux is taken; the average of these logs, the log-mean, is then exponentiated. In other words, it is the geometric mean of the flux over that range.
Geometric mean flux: 5.87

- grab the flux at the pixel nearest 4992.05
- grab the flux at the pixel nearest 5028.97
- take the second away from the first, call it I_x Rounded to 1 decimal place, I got -1.0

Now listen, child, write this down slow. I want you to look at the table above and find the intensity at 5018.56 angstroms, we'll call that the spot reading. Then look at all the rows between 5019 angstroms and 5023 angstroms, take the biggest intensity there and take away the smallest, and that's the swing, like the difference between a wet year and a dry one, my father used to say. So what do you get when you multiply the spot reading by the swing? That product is 1.4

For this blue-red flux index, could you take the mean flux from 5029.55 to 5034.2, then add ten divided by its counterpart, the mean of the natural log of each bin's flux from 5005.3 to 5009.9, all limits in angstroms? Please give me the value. 11.3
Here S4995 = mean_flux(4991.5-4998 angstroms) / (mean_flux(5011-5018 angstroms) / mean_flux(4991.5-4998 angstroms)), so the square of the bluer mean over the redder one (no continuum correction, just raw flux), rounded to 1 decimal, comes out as 5.2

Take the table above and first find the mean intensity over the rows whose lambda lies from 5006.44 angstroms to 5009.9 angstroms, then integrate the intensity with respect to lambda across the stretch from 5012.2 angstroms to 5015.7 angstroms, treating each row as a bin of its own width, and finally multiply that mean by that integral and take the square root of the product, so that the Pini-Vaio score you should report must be 12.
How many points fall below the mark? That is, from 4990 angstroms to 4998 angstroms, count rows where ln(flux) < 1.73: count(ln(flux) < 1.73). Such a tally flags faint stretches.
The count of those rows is 6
